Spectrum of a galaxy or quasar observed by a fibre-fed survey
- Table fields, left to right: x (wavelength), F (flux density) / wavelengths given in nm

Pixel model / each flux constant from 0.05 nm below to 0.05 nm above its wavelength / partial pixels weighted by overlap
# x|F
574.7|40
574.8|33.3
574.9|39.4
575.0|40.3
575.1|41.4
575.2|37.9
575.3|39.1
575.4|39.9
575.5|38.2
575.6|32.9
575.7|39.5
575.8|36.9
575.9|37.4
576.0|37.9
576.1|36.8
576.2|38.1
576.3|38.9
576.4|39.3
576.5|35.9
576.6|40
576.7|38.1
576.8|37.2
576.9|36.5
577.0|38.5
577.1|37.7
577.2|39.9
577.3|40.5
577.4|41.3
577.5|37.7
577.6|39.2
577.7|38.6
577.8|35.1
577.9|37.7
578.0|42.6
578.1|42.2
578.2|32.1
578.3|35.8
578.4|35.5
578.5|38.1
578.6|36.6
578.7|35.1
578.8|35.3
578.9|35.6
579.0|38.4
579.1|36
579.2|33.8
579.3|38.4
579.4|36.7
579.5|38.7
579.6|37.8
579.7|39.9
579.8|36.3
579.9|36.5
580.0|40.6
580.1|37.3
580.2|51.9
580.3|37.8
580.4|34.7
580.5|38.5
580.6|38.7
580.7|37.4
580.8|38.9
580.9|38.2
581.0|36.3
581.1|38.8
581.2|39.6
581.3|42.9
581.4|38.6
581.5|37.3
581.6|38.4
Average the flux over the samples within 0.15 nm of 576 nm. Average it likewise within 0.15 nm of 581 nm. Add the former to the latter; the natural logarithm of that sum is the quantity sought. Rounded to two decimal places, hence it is 4.32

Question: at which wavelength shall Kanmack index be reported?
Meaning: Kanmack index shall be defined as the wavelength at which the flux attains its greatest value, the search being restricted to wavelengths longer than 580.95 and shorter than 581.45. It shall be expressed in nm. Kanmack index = 581.3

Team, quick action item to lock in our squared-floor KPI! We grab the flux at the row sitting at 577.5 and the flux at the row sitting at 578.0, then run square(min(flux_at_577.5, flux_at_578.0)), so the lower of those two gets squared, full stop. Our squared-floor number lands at 1421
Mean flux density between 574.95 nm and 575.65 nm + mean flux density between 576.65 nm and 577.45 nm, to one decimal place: 77.2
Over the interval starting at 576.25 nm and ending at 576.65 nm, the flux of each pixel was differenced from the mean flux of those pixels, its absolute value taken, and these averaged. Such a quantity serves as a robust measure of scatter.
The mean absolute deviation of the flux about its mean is 1.3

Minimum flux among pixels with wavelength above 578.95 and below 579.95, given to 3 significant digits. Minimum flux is 33.8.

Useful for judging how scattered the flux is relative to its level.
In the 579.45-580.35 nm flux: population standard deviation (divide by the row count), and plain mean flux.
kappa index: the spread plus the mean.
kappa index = 44.2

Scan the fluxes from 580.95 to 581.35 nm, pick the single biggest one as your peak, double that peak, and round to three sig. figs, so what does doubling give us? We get 85.8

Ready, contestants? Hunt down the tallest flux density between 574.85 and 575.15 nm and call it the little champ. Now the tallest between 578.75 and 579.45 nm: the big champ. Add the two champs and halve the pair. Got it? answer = 39.9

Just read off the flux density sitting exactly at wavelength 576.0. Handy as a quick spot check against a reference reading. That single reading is 37.9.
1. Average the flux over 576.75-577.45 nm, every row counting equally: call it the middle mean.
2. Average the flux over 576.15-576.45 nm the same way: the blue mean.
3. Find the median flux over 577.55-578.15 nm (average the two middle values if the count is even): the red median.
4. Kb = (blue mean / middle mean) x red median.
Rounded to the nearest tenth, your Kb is 38.9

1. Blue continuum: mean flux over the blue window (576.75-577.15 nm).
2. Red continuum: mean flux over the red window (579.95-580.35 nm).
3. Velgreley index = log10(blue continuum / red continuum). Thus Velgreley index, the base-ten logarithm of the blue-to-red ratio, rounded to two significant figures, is -0.048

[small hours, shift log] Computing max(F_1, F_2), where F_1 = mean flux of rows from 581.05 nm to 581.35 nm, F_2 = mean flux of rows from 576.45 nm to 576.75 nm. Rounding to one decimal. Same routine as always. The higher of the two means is 40.4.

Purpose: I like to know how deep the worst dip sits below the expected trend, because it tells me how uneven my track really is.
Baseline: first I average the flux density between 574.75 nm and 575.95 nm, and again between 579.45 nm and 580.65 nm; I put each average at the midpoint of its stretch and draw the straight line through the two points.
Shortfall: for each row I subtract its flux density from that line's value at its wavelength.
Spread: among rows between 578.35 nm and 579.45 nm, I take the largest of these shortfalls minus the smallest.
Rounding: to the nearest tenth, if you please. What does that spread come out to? 4.6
